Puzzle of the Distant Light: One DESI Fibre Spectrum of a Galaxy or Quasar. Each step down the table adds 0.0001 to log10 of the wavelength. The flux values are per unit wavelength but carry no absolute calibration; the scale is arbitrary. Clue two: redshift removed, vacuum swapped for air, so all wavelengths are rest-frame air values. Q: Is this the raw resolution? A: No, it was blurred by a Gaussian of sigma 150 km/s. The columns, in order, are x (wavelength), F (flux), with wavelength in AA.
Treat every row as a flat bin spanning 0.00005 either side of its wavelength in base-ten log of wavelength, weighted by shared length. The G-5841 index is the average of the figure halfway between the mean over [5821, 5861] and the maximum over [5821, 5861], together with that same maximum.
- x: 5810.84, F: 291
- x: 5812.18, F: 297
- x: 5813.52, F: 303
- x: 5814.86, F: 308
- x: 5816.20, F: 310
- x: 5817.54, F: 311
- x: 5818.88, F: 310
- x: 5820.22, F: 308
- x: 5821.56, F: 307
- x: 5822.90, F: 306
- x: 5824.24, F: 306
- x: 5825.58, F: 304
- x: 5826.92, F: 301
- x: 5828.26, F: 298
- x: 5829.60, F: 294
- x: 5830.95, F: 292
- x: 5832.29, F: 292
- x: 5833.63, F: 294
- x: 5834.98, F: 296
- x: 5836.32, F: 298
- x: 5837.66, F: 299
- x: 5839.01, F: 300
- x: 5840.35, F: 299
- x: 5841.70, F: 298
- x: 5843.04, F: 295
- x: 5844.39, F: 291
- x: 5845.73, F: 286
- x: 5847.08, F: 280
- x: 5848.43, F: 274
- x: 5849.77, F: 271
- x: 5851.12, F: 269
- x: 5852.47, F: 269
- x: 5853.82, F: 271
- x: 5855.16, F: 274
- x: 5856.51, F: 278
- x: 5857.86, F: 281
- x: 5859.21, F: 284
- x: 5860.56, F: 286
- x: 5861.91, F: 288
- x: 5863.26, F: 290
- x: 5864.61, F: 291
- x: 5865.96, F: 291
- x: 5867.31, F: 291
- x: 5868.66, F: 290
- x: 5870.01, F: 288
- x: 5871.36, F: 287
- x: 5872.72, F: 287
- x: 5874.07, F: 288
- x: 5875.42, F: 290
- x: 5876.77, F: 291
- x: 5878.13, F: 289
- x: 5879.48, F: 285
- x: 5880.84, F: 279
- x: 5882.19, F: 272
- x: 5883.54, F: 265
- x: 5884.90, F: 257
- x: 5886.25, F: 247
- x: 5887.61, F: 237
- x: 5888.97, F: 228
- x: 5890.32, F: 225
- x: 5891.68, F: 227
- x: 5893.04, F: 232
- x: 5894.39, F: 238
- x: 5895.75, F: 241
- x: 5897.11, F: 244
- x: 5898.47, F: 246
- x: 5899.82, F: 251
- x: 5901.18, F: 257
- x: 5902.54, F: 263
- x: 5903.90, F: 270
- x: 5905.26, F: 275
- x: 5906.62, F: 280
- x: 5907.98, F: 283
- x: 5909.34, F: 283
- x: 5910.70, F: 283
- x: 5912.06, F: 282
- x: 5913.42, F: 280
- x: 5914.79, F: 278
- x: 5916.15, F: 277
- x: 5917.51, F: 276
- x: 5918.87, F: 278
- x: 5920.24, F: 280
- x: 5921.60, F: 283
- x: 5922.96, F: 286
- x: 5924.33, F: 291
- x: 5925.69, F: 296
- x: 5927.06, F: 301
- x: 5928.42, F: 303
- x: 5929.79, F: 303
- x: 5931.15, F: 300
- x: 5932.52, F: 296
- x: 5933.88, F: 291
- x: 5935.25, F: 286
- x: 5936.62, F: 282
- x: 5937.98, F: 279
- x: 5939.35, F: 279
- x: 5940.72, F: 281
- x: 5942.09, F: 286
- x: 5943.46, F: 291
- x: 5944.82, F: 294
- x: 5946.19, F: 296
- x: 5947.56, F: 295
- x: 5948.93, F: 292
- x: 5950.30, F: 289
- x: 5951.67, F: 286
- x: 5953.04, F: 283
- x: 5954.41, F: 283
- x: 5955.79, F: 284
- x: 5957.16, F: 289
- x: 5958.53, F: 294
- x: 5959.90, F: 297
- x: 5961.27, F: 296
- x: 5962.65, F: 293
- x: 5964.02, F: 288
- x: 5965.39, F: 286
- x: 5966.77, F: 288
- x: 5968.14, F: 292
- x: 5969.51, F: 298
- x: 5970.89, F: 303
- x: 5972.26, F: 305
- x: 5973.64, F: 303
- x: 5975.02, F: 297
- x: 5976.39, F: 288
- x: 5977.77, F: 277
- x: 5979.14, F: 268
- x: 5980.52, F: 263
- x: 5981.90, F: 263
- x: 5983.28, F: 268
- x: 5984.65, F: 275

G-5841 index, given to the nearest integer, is 303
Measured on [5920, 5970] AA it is 300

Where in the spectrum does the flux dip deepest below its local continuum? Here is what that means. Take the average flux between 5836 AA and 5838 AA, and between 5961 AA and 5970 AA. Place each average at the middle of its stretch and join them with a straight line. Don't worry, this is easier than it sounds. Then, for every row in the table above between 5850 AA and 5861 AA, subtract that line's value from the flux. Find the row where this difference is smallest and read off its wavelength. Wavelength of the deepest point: 5851.12 AA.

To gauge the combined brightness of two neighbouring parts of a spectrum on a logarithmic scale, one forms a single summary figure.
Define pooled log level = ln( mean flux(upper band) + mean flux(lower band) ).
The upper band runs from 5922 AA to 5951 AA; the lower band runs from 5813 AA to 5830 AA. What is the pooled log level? 6.39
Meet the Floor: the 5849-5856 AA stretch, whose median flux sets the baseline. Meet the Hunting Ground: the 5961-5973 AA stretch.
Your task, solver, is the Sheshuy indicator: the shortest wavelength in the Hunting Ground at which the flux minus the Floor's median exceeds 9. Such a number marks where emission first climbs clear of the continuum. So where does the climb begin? 5961.27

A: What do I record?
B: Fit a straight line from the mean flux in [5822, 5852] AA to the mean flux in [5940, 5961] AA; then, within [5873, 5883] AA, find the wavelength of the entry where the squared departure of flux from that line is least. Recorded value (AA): 5876.77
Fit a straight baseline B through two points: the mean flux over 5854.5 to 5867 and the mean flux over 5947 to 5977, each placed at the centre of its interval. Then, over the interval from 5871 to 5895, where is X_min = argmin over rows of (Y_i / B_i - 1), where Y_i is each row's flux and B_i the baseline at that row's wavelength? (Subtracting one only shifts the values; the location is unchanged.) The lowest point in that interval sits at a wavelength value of 5890.32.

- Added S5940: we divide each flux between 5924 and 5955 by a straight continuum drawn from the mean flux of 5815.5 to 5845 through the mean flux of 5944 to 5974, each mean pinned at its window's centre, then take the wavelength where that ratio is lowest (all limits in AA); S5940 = 5937.98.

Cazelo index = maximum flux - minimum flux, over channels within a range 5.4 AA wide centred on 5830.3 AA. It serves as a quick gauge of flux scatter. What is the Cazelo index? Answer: 6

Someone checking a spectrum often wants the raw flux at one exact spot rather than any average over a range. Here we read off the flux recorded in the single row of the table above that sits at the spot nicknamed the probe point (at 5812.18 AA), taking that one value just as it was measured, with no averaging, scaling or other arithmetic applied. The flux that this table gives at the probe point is 297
